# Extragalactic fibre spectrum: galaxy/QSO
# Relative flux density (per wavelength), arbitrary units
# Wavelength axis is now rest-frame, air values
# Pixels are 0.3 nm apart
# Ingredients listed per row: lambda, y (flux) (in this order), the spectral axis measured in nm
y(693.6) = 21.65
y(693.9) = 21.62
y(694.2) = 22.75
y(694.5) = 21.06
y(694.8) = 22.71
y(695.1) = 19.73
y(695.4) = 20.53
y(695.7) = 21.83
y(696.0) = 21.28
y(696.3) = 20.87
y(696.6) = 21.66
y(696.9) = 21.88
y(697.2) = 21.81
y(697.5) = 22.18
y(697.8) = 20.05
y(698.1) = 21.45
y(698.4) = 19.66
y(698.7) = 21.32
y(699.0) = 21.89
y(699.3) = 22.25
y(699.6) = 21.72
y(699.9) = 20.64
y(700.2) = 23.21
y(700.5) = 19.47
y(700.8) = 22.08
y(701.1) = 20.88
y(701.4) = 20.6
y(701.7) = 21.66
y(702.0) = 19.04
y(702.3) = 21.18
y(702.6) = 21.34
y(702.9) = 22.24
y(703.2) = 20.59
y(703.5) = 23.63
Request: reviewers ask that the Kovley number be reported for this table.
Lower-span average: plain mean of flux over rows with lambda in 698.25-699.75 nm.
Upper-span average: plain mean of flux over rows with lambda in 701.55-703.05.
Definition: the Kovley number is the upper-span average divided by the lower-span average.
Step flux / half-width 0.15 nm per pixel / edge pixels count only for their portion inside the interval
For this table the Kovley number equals 0.99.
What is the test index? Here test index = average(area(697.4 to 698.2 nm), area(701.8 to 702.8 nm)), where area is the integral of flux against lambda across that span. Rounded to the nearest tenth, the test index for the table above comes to 18.8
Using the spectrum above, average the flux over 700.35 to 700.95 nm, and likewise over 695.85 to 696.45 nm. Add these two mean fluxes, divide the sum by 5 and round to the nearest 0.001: 8.370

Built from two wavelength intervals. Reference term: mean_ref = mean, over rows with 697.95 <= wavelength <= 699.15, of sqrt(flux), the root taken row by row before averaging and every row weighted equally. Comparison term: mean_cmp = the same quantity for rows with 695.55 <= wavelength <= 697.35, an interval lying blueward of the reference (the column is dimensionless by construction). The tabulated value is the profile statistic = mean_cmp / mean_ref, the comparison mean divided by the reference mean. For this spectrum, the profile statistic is 1.01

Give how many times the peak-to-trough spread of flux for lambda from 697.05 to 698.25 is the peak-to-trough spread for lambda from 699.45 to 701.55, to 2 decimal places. 0.57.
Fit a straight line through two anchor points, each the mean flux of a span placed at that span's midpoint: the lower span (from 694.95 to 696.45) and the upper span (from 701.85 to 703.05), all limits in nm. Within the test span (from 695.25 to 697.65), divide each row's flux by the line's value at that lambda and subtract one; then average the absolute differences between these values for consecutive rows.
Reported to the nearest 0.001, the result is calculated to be 0.025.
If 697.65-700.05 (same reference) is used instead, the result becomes 0.050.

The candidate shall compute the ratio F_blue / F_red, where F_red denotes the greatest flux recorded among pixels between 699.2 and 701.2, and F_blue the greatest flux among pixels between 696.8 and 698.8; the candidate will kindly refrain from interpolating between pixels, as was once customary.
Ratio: 0.96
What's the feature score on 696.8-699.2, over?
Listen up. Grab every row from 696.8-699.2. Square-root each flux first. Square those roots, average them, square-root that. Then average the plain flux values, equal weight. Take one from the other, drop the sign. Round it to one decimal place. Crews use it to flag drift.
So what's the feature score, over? 16.7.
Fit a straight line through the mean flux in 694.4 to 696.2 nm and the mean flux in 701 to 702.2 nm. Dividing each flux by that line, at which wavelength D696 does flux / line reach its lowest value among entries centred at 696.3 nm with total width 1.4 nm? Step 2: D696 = 696.3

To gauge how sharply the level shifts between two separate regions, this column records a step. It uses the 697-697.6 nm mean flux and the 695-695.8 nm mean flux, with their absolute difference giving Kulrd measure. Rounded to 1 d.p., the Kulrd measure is 1.3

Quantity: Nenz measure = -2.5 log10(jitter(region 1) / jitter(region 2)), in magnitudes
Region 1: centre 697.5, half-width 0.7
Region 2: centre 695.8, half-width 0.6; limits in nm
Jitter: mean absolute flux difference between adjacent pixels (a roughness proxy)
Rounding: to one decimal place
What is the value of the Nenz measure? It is -0.3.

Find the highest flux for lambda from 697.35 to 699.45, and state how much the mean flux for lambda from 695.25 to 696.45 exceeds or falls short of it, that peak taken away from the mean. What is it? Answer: -1.1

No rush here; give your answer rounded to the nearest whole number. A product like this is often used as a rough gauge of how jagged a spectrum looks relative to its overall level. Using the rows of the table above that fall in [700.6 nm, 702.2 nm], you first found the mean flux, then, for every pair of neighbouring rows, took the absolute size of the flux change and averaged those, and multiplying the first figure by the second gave 27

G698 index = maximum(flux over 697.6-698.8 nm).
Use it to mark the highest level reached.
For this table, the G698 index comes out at 21.45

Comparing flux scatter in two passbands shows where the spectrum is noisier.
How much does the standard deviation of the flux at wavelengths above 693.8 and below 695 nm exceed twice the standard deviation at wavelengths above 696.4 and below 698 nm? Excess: -0.8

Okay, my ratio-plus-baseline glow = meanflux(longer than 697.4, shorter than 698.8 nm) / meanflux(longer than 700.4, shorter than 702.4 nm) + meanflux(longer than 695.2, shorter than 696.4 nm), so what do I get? 22.1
